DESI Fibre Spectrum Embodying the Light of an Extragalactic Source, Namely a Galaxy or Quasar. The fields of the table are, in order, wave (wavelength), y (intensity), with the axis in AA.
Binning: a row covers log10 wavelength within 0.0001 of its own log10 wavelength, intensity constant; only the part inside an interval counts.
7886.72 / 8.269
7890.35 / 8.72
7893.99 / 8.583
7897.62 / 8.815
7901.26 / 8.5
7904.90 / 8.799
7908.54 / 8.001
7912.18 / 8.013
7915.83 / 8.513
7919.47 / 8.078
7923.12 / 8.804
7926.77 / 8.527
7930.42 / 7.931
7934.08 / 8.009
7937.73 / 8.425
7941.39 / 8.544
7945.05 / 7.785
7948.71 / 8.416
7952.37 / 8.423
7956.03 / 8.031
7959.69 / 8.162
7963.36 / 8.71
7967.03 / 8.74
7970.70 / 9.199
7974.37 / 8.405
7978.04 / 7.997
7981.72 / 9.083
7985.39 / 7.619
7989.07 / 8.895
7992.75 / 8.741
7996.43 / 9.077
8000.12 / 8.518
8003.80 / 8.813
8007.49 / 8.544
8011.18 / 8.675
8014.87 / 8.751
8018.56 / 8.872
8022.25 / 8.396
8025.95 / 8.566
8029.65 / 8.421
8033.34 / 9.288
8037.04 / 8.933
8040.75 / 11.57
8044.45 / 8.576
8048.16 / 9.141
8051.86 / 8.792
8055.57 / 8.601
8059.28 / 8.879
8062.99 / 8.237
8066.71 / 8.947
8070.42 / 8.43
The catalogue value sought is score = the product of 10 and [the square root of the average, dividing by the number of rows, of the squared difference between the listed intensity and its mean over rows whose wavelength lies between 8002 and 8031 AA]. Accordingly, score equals 1.7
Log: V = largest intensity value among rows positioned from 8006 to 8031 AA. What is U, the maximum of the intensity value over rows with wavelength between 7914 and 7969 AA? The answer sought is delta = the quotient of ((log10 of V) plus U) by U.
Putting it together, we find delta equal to 1.11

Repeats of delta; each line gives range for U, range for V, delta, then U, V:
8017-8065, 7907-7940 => 1.08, 11.57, 8.804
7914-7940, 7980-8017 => 1.11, 8.804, 9.083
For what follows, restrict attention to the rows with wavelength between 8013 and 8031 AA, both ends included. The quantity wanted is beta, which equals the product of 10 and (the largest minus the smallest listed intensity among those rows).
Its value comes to 4.8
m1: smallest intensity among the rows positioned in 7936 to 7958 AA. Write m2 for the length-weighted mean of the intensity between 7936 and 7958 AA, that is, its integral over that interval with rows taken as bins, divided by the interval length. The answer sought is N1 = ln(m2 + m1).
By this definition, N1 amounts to 2.78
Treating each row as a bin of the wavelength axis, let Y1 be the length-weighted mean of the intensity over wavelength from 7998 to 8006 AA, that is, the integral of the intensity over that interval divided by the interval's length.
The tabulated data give 8.67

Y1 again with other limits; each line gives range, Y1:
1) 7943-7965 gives 8.25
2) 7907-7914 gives 8.01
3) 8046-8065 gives 8.73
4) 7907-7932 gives 8.27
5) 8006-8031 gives 8.61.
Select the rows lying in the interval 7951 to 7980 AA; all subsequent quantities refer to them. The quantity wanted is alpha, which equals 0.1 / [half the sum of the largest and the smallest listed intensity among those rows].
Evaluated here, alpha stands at 0.0116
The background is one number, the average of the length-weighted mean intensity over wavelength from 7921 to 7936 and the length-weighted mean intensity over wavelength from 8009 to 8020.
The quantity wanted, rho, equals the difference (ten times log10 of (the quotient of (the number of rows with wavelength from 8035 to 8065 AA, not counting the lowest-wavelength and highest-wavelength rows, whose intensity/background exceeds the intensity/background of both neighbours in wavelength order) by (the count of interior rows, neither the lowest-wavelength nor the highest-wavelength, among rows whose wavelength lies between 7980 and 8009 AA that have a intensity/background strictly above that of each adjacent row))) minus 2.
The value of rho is -2.0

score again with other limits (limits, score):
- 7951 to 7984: 4.1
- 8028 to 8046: 11.5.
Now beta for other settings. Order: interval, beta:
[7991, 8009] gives 5.6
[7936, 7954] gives 7.6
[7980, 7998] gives 14.6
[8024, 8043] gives 31.5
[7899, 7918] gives 8.0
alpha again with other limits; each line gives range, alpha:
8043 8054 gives 0.0113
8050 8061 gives 0.0114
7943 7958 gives 0.0123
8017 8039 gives 0.0113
